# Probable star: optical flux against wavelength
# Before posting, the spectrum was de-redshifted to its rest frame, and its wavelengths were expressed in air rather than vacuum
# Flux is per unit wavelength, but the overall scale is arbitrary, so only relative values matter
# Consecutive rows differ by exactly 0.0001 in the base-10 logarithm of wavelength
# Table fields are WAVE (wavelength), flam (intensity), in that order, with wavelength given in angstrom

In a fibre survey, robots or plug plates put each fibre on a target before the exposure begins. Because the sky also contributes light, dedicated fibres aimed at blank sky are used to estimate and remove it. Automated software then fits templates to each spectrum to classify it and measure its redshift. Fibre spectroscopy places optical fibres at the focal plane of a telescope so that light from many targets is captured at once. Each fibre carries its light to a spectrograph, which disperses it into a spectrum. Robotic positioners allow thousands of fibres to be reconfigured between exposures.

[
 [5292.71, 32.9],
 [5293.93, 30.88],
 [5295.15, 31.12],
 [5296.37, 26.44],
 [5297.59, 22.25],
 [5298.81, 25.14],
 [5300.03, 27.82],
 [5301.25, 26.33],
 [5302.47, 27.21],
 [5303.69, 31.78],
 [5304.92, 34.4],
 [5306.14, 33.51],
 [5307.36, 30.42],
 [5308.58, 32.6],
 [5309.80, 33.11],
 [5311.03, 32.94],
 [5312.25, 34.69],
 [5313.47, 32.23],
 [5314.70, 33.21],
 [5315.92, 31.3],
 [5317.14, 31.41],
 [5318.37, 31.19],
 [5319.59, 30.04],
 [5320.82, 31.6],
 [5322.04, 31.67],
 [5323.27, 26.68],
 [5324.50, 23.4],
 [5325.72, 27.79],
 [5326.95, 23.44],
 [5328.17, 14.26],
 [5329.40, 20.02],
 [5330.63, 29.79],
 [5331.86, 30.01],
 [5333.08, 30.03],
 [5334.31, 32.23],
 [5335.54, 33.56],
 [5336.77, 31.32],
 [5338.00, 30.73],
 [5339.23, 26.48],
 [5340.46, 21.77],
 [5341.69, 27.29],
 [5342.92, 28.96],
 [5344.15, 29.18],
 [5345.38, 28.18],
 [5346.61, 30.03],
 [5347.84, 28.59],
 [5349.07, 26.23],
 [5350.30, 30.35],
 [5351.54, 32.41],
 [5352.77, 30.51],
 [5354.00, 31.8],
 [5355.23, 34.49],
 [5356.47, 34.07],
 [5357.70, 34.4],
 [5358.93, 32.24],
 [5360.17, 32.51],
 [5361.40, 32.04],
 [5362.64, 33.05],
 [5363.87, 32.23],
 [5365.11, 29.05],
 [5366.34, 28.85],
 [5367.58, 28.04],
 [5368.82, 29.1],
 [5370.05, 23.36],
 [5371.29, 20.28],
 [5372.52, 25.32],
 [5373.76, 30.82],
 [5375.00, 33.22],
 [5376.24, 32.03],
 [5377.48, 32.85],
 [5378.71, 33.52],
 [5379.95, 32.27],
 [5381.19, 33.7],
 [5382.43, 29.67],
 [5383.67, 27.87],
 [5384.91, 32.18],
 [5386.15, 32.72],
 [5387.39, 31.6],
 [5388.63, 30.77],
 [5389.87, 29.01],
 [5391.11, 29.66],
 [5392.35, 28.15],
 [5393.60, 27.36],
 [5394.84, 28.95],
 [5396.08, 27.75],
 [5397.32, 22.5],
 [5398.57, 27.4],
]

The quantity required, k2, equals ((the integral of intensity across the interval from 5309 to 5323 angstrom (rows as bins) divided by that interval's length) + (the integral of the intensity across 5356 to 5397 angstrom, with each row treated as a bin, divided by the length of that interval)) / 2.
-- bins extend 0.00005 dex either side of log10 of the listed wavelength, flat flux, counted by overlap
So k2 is 31.1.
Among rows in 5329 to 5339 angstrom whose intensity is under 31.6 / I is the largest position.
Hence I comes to 5338.00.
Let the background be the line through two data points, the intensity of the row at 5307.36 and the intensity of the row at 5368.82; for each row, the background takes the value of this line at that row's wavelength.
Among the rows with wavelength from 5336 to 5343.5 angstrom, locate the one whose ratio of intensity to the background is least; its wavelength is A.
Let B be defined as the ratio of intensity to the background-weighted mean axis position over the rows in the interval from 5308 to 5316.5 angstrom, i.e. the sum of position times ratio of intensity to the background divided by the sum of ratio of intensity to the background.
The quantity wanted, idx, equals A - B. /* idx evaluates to 28.2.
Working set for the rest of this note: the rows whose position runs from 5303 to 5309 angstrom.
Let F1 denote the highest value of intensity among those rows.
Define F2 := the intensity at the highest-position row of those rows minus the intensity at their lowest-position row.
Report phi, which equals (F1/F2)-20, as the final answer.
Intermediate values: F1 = 34.4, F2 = 0.8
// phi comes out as 22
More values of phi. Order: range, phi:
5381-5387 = -54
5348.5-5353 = -12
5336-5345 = -35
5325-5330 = -24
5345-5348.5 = 53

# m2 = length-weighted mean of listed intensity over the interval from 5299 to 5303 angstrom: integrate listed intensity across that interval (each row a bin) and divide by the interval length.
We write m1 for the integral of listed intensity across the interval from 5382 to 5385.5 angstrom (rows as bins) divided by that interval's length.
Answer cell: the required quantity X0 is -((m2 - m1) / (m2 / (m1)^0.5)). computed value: 0.6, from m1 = 30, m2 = 26.9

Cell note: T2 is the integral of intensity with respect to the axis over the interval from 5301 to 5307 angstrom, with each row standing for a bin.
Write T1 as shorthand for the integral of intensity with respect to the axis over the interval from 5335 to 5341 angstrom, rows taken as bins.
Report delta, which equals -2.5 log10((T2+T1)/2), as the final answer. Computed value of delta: -5.632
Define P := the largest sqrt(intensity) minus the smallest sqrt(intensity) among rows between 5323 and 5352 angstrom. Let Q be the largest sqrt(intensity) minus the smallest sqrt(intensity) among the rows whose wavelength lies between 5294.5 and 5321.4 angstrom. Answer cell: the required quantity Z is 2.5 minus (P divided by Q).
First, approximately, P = 2.0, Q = 1.17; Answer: 0.8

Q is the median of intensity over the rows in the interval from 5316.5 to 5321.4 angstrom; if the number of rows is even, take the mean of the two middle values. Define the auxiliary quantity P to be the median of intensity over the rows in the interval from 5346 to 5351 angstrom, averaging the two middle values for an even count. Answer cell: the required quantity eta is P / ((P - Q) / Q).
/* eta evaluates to -461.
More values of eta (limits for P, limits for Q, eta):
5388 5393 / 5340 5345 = 682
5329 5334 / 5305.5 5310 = -332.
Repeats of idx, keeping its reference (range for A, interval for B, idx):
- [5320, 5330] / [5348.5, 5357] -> -24.8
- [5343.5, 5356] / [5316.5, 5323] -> 29.5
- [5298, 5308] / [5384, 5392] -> -89.1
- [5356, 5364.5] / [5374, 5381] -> -16.1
